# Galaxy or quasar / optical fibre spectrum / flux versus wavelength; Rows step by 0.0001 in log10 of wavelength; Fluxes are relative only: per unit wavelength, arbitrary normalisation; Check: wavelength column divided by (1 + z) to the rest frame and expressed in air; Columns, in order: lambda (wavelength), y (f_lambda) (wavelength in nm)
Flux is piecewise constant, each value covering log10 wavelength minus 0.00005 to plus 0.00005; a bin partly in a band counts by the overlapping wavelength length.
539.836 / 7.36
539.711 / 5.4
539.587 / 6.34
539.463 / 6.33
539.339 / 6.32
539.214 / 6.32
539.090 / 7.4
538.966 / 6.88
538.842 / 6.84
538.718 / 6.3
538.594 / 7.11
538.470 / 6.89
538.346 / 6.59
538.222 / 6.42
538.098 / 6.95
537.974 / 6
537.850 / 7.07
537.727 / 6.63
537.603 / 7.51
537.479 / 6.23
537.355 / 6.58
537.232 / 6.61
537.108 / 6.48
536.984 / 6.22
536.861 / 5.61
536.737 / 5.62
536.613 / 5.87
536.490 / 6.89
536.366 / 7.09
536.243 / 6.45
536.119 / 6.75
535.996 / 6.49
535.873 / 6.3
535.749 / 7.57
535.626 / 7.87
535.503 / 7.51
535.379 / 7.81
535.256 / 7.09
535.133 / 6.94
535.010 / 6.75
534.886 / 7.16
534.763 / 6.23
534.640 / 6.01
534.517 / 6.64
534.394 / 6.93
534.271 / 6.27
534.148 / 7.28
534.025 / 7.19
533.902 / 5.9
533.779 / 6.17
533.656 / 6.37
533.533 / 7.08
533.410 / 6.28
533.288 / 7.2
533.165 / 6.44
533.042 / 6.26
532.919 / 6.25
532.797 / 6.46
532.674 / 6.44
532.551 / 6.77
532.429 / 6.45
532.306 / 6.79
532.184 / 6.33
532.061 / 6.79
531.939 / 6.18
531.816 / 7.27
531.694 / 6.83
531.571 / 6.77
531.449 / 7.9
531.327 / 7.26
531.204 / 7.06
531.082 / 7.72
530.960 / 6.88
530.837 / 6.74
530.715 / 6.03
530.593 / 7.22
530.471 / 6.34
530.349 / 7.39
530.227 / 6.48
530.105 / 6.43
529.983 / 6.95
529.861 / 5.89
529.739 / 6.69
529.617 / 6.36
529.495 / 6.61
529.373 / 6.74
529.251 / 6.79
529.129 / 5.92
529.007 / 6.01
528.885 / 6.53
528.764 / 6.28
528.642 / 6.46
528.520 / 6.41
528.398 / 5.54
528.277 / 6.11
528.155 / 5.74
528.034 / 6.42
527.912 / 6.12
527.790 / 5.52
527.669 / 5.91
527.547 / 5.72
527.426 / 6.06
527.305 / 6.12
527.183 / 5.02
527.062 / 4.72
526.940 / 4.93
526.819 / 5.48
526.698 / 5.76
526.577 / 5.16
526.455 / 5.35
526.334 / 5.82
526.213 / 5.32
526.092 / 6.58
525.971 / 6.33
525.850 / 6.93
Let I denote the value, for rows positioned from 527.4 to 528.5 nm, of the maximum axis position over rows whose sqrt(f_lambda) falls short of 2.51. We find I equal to 528.398 nm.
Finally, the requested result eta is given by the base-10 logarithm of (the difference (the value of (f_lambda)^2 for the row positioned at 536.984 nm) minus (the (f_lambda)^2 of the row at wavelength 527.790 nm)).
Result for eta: 0.9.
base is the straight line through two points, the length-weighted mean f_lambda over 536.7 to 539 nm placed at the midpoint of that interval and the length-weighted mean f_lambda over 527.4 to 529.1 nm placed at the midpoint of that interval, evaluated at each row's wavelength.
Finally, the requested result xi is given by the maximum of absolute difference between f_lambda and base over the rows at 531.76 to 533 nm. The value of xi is 1.03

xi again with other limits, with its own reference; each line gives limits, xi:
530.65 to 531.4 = 1.51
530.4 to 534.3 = 1.68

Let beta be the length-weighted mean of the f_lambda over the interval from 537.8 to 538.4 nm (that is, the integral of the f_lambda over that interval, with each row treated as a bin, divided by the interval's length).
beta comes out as 6.59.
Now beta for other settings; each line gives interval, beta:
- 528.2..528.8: 6.14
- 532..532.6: 6.63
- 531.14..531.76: 7.17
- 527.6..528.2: 5.94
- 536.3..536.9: 6.24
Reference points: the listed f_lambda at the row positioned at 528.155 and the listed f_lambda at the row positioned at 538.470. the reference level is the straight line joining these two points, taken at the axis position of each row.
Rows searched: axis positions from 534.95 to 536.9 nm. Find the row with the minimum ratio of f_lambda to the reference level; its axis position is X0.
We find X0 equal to 536.861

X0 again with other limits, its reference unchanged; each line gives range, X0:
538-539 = 538.718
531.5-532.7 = 531.939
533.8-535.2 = 533.902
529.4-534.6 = 533.902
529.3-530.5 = 529.861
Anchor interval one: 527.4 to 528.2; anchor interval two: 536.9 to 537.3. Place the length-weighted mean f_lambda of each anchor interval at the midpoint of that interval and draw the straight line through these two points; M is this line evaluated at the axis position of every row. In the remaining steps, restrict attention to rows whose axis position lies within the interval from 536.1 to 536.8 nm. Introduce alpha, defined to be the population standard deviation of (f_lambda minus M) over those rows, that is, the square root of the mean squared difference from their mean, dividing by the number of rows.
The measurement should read 0.54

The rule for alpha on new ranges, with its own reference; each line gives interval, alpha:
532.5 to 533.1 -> 0.20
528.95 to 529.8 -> 0.32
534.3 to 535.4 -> 0.49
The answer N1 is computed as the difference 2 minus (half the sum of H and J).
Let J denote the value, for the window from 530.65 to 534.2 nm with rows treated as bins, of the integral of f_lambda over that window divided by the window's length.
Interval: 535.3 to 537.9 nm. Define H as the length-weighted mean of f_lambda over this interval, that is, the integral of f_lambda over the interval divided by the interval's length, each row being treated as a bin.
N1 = -4.7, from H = 6.7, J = 6.73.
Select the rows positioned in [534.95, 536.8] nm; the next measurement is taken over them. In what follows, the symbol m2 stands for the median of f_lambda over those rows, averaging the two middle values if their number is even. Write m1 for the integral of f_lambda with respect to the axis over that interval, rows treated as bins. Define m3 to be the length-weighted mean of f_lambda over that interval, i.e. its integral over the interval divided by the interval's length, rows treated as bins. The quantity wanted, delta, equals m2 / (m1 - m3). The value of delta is 1.18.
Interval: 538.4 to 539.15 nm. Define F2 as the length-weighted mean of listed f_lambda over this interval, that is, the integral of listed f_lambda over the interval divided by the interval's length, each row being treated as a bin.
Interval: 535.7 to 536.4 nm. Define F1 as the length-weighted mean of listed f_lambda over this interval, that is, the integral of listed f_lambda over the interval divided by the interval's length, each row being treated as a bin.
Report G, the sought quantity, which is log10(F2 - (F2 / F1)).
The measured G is 0.769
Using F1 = 6.7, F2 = 6.90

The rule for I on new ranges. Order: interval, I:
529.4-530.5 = 529.861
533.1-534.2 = 533.902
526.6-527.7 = 527.669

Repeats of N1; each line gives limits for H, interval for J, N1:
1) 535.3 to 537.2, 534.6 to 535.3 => -4.7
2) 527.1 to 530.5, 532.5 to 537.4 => -4.4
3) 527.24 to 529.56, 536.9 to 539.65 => -4.4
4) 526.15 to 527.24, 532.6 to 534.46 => -3.9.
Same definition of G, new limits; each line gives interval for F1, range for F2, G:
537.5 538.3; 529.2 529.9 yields 0.745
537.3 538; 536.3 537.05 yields 0.724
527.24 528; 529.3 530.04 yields 0.735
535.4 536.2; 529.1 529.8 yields 0.750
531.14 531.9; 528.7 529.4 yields 0.738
